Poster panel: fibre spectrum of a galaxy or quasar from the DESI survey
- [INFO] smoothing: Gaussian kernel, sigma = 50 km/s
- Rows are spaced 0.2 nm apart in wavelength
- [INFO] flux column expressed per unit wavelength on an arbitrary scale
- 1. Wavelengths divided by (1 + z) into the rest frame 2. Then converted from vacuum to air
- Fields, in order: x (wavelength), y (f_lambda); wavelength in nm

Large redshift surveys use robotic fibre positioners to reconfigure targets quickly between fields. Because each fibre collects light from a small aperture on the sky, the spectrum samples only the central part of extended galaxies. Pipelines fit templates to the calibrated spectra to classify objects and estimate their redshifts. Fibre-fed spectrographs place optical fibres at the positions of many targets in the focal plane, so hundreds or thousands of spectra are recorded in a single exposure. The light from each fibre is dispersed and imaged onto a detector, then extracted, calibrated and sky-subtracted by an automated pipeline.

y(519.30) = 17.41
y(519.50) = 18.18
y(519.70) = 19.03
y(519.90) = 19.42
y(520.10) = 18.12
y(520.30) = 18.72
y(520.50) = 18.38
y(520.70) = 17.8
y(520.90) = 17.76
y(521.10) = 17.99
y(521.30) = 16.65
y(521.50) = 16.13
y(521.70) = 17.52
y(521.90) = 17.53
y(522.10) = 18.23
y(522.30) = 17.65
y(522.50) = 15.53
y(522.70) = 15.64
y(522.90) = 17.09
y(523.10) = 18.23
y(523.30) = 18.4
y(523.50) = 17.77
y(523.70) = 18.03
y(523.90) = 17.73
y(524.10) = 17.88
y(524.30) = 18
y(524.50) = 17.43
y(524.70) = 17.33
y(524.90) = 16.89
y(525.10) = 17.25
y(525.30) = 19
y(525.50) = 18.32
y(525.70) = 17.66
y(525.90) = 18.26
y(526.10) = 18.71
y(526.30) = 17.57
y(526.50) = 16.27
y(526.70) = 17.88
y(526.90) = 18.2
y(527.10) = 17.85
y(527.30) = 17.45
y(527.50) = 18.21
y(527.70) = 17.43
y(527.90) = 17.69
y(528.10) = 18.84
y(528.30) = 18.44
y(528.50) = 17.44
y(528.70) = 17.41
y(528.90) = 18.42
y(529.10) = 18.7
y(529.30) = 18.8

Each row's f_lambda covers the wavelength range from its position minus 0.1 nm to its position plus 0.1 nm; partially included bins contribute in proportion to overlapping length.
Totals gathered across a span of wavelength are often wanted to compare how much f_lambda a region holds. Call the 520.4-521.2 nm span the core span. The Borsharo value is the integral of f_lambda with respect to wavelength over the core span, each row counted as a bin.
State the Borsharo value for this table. 14.4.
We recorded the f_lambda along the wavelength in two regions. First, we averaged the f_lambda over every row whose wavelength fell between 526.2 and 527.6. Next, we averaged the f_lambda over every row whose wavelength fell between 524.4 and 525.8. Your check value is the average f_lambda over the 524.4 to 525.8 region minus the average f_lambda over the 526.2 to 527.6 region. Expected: 0.1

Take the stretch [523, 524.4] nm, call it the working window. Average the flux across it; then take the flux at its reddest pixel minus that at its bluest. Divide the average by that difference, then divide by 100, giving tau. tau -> -0.78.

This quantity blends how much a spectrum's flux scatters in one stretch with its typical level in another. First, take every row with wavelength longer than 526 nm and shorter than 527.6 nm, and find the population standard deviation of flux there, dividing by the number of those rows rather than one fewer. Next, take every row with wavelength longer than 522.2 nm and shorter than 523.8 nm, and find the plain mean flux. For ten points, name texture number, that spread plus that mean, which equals 18.0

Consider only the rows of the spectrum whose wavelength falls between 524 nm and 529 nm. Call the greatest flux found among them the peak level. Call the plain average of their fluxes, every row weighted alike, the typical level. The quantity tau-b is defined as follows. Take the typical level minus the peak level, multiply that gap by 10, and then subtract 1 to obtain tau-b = -12.7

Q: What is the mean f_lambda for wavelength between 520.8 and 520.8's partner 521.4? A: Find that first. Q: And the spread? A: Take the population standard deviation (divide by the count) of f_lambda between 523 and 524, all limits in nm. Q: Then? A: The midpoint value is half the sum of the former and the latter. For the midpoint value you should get 8.9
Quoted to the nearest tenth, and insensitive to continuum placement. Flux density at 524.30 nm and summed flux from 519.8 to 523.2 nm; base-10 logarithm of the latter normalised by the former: 1.2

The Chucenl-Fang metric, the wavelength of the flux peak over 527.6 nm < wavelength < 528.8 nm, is 528.10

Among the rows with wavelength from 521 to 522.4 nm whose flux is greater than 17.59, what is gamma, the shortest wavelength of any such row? 521.10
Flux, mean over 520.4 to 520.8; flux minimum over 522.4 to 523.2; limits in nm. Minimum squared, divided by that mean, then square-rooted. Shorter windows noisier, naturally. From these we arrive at 3.65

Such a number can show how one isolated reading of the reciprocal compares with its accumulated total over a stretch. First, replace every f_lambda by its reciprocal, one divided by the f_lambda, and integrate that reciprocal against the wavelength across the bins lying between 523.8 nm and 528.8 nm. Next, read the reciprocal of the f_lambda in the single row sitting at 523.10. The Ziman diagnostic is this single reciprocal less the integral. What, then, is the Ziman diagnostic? -0.23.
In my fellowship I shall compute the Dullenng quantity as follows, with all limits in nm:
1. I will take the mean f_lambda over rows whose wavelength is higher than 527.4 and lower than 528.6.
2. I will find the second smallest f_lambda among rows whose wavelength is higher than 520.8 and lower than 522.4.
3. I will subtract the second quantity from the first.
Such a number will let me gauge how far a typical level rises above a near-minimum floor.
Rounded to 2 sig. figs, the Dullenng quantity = 1.4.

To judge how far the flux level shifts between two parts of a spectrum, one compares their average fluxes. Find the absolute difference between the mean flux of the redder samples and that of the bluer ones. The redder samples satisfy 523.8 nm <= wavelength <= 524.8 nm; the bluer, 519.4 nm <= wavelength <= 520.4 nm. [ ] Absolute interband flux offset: 1.0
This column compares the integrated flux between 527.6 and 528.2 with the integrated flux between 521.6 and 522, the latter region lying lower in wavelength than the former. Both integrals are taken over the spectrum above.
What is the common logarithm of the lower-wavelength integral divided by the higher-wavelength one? -0.19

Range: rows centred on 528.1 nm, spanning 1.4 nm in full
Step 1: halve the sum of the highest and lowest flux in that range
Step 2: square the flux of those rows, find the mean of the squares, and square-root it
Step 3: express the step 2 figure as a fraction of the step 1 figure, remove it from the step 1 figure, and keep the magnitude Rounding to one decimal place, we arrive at 17.1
